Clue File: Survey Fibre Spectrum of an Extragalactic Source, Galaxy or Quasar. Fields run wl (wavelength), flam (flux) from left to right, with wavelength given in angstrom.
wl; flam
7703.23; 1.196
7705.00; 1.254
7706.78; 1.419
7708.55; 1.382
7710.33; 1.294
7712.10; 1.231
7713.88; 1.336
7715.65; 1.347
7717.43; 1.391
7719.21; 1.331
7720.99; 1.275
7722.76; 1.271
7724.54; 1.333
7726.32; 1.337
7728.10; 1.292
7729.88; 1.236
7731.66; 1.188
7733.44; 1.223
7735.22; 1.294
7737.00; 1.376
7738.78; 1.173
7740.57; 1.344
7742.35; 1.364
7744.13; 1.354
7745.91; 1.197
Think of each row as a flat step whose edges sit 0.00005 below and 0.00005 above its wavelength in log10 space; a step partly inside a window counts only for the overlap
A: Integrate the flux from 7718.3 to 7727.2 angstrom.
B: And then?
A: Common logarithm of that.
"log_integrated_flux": 1.07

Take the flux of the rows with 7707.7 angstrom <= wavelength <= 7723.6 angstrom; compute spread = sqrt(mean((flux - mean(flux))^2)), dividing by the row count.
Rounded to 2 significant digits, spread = 0.051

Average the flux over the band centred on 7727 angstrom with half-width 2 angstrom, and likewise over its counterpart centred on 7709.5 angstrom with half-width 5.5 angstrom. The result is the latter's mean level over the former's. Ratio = 1.00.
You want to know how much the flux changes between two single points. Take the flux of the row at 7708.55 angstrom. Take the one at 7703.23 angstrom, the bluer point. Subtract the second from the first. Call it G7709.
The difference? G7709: 0.19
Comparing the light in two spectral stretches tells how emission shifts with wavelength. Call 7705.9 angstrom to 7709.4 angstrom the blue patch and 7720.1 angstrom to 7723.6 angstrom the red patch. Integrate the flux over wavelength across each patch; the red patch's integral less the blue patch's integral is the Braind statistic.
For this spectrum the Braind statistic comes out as -0.44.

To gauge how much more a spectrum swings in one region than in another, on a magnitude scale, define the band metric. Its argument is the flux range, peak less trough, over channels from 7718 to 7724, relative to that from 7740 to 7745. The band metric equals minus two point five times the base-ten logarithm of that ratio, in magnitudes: -1.2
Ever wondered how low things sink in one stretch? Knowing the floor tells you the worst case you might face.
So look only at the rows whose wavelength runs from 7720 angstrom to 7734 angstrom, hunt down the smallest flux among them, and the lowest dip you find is 1.188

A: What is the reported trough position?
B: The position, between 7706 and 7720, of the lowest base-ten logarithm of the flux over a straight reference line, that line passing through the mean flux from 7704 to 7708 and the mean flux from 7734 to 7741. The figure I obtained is 7712.10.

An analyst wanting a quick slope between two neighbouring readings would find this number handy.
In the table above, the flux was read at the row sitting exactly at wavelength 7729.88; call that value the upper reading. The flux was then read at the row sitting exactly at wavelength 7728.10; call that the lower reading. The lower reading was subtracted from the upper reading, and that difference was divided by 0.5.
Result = -0.11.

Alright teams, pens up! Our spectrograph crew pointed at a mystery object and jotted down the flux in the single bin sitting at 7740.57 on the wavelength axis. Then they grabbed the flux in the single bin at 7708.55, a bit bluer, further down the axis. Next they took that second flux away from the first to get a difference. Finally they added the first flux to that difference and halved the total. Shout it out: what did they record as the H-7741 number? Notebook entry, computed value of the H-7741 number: 0.65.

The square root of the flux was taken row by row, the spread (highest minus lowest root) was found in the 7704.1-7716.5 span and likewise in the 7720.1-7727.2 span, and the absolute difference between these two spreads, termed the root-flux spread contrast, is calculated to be 0.053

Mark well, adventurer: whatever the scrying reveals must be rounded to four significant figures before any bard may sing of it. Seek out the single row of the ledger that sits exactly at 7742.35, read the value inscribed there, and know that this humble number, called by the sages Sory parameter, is 1.364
